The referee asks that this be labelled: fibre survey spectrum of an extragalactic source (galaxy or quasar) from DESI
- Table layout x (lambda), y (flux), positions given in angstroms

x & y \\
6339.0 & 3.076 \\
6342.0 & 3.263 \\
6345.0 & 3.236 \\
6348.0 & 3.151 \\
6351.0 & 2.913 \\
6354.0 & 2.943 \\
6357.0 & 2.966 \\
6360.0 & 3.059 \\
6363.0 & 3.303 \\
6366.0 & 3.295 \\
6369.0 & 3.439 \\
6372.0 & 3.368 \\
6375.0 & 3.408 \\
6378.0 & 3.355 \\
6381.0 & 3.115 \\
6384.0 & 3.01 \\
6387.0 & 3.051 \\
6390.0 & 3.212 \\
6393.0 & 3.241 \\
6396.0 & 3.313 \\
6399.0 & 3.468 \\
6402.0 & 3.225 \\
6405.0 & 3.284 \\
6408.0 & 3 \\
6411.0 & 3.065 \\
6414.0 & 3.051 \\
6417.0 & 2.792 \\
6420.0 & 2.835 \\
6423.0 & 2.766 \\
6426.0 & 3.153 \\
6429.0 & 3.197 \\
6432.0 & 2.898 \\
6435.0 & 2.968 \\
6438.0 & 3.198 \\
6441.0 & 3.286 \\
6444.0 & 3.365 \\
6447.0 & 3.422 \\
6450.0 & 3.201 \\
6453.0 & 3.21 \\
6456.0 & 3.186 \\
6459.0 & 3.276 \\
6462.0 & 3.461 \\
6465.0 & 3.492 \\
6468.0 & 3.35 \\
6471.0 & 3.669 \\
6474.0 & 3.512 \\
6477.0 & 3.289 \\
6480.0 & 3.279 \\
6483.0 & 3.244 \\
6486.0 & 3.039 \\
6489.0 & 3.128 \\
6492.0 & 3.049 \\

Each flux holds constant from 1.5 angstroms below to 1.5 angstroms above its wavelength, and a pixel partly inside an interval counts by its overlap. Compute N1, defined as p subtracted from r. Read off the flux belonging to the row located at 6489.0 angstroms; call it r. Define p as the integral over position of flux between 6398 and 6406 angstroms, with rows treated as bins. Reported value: -23.4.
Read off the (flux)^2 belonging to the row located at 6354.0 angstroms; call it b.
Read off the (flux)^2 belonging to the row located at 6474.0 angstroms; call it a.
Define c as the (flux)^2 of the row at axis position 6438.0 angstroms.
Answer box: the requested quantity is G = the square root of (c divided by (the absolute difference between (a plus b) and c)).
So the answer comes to 0.97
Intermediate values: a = 12.3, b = 8.7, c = 10.2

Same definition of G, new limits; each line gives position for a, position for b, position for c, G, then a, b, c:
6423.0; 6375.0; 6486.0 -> 0.96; 7.7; 11.6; 9.2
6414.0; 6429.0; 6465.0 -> 1.29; 9.3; 10.2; 12.2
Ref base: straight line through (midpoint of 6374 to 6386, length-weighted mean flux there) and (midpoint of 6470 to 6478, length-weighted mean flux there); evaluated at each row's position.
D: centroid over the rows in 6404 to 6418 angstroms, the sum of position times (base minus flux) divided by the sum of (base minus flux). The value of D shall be 6413.3 angstroms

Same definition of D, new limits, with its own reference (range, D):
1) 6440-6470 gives 6454.0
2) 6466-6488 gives 6483.1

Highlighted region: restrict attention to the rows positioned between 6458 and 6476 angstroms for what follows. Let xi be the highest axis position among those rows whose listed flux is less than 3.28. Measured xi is 6459.0 angstroms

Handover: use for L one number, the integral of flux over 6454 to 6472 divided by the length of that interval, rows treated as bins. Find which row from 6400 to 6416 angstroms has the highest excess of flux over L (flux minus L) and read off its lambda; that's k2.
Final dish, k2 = 6405.0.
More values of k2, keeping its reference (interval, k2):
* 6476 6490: 6477.0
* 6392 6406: 6399.0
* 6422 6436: 6429.0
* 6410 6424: 6411.0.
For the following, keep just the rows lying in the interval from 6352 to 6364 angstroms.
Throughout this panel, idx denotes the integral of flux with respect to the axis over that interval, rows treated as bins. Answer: 37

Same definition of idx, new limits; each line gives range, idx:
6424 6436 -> 37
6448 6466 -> 59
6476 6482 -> 20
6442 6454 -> 40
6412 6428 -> 47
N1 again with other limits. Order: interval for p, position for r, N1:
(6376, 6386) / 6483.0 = -28.4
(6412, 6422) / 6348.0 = -25.8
